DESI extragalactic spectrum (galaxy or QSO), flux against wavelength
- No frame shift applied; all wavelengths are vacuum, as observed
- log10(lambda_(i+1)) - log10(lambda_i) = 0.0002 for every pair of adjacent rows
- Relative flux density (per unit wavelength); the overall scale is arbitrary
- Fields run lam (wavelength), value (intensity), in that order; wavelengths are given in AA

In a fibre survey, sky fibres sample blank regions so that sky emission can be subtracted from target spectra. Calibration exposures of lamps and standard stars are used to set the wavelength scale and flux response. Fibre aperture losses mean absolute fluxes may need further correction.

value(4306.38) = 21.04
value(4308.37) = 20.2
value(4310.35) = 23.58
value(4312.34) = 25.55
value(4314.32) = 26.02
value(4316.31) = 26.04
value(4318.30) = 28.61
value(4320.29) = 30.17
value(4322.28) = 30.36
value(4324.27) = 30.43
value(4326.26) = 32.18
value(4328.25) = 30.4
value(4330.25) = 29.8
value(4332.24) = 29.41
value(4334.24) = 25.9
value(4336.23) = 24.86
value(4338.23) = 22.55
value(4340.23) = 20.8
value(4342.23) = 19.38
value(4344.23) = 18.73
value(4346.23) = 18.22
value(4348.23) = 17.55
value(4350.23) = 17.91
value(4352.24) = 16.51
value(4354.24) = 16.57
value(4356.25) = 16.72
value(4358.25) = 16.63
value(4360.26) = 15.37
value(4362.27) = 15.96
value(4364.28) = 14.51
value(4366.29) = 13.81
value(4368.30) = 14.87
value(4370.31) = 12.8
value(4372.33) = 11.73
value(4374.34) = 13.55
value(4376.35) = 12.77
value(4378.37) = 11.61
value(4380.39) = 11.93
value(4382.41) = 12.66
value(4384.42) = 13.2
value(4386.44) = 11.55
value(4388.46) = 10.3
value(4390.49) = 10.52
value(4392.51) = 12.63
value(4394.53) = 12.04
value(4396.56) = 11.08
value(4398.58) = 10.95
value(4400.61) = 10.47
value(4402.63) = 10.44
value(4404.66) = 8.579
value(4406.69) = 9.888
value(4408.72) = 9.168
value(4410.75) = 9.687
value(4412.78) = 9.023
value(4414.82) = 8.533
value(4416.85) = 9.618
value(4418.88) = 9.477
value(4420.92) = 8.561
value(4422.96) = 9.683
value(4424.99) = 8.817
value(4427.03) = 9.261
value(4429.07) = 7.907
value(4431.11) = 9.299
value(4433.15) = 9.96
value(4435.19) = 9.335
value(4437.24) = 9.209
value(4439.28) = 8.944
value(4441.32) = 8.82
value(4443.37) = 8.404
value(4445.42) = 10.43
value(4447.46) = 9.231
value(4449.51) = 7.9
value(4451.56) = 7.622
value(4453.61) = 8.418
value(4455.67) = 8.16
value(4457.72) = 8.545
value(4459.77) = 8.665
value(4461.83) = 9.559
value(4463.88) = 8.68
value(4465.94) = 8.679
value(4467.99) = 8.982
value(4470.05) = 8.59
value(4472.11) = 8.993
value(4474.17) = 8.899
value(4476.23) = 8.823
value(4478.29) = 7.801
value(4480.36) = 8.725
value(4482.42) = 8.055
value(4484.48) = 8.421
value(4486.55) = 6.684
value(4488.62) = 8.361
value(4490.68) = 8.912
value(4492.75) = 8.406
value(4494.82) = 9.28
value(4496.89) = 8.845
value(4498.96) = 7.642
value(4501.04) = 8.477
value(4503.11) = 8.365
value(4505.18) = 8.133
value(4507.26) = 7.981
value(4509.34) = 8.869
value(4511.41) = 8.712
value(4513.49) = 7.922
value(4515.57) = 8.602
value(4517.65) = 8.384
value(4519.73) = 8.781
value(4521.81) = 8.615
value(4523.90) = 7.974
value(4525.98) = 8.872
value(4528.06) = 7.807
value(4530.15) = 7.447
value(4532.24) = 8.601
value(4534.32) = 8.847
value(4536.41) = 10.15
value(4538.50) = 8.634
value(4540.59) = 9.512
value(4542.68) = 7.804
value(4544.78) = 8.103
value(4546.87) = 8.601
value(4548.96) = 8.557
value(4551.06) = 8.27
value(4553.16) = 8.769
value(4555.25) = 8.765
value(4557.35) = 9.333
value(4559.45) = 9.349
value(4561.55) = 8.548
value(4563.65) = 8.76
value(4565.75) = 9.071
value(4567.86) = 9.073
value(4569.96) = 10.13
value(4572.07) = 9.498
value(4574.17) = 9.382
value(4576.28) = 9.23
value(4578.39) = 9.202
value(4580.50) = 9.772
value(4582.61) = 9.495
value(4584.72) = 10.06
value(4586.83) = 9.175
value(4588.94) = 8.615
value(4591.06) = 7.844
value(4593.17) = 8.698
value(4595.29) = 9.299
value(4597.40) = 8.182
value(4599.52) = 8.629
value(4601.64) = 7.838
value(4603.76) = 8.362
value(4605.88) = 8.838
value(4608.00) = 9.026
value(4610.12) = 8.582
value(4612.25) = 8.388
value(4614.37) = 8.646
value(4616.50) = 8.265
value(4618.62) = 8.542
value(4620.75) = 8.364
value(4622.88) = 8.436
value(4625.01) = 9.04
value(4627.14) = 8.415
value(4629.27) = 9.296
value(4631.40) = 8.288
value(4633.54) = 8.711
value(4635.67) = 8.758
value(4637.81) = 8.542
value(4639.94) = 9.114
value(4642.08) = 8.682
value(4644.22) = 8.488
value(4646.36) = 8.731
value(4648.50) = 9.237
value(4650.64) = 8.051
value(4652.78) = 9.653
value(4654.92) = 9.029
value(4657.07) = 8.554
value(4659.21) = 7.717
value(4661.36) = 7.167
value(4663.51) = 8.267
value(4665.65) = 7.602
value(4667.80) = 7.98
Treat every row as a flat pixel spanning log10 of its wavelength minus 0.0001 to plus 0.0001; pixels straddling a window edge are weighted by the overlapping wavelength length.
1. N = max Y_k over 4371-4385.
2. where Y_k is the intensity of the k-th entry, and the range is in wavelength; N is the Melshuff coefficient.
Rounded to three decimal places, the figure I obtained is 13.550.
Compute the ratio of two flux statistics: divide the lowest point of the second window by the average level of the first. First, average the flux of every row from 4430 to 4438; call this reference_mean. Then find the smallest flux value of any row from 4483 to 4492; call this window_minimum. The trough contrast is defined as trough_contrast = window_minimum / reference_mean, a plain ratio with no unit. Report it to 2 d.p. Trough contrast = 0.71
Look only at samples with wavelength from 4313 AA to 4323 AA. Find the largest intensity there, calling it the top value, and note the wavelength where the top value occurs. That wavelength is 4322.28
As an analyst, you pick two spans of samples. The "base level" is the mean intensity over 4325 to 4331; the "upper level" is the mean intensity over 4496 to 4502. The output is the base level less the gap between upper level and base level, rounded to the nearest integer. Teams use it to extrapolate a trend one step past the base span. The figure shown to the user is 53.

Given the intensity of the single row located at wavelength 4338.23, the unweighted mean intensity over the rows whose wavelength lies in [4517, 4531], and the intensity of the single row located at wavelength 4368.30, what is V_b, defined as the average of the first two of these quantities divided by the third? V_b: 1.0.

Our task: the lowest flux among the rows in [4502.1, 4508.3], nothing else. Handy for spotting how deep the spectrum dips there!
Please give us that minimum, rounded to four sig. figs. 7.981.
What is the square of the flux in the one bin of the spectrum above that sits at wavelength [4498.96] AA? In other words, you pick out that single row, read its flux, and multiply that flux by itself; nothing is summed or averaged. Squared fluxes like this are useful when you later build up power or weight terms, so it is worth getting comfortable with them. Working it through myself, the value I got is 58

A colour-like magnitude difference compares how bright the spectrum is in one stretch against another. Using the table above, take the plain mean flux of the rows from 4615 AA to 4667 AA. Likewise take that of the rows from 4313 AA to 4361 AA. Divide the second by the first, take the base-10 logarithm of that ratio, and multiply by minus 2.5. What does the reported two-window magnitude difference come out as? -1.1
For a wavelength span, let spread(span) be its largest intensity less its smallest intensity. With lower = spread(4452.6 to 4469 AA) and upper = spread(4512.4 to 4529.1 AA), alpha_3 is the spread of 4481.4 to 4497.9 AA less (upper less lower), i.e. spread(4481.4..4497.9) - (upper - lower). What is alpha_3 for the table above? 2.9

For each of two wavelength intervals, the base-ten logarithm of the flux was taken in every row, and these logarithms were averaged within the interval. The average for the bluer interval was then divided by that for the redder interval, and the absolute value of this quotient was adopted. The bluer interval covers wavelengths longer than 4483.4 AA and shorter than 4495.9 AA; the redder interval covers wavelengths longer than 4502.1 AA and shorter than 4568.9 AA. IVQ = 0.98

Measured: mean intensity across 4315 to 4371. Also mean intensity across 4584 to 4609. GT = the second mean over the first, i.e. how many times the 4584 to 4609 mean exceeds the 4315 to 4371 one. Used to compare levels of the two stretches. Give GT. 0.40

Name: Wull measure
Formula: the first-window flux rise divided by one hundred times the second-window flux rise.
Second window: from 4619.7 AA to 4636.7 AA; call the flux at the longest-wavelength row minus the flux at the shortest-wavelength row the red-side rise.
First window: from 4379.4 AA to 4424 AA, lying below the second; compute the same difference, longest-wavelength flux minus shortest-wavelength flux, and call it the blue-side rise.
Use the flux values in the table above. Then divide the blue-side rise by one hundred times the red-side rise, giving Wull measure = -0.057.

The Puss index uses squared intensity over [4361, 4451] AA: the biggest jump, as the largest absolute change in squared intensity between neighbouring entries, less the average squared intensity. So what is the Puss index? -60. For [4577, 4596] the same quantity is -67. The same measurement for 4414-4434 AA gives -59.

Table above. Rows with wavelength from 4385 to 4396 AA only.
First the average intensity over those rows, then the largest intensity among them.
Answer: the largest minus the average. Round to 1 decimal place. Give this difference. 1.2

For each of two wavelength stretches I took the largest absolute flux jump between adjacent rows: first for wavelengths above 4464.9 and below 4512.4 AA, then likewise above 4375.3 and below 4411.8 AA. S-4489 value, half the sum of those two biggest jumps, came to 1.9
